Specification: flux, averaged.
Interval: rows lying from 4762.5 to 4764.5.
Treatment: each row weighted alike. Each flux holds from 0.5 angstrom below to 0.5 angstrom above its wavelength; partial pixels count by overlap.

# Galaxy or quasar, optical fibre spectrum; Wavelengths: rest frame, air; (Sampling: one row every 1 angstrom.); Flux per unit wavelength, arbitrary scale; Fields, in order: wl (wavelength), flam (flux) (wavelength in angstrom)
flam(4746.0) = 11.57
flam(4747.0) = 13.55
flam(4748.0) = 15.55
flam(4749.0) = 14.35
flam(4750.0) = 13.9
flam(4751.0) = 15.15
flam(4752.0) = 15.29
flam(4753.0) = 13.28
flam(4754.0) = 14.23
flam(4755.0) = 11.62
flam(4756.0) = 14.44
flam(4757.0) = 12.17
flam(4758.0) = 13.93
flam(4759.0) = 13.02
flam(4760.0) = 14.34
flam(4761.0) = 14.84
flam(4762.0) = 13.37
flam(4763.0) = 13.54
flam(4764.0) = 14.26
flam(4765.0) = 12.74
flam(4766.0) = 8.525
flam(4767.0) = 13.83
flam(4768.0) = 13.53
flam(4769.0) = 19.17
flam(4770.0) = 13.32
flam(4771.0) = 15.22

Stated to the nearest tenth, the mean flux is 13.9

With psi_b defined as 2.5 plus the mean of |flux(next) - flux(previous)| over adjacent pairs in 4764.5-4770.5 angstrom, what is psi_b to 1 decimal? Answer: 6.8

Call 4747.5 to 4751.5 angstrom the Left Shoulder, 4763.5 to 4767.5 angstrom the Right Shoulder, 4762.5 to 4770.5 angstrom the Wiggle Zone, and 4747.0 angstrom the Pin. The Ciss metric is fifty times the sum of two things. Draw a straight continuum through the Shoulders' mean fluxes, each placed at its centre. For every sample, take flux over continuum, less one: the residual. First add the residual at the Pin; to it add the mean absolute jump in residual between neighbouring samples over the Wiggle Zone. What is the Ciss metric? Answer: 8.7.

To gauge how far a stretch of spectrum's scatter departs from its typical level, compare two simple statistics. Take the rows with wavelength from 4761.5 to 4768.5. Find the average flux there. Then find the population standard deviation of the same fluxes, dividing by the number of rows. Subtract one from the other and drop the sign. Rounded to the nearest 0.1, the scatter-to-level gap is 11.0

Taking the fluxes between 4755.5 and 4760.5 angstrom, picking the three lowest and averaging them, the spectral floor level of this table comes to 13.0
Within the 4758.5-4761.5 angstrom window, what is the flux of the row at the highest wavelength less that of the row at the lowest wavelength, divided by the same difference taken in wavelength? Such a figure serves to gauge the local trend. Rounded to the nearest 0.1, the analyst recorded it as 0.9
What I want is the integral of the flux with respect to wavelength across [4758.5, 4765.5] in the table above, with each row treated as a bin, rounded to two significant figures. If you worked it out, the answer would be 96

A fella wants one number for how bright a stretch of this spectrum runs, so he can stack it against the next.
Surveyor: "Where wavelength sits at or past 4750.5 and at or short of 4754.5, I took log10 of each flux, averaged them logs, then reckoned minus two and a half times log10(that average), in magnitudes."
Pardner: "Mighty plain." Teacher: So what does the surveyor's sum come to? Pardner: -0.161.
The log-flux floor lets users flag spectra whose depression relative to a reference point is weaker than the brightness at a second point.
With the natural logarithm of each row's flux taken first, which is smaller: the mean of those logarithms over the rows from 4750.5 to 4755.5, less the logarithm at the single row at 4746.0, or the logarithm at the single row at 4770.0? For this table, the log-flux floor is 0.18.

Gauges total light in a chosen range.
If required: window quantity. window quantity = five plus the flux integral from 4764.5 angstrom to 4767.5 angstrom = 40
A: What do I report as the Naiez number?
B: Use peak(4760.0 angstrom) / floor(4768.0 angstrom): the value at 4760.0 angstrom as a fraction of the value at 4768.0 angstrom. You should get 1.06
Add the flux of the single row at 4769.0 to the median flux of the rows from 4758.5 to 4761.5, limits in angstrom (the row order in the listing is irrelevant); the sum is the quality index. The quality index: 34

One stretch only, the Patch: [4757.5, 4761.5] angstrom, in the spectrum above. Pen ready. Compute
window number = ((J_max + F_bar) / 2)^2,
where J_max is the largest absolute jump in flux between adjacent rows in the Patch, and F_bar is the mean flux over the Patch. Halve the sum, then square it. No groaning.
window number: 59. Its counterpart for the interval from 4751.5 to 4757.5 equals 67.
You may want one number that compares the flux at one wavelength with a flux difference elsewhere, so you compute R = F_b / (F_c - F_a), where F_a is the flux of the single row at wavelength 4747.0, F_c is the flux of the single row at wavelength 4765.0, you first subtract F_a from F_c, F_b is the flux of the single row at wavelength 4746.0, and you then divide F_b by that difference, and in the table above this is -14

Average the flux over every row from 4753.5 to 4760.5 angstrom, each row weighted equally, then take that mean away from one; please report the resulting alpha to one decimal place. -12.4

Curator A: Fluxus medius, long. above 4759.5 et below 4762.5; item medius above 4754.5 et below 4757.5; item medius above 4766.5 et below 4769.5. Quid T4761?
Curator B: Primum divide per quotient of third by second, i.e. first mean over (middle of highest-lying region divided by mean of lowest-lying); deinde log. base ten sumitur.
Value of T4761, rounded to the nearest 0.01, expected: 1.07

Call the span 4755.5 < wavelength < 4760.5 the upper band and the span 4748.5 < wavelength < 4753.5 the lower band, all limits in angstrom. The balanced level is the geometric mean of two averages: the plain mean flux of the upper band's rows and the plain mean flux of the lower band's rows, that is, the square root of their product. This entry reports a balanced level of 14.0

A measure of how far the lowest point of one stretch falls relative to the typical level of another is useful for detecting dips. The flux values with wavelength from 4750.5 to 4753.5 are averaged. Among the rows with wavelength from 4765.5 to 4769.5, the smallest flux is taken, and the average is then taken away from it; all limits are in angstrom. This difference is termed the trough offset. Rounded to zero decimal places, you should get -6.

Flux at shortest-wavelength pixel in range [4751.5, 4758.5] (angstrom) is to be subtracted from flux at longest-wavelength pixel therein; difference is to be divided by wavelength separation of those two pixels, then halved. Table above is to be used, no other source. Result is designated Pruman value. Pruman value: -0.11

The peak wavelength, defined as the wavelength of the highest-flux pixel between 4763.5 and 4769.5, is 4769.0 angstrom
